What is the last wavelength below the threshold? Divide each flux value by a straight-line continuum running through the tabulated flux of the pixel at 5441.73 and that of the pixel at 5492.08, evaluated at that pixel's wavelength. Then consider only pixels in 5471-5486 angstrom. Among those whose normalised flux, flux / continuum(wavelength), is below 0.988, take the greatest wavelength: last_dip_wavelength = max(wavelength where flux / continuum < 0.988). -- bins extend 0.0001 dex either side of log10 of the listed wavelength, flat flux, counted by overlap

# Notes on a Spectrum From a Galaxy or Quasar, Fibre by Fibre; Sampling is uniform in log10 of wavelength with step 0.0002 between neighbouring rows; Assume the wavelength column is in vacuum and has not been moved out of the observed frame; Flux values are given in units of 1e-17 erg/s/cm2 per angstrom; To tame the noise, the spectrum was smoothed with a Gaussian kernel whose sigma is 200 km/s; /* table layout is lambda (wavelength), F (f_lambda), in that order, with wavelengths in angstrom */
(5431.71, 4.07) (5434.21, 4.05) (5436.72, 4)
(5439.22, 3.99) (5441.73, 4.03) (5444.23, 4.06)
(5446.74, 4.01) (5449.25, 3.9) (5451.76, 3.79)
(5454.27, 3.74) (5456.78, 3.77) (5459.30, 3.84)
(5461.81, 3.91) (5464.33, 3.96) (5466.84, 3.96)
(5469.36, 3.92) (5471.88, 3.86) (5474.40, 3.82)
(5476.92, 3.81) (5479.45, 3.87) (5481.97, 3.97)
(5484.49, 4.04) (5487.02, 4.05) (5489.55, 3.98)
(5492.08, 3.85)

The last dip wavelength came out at 5476.92 angstrom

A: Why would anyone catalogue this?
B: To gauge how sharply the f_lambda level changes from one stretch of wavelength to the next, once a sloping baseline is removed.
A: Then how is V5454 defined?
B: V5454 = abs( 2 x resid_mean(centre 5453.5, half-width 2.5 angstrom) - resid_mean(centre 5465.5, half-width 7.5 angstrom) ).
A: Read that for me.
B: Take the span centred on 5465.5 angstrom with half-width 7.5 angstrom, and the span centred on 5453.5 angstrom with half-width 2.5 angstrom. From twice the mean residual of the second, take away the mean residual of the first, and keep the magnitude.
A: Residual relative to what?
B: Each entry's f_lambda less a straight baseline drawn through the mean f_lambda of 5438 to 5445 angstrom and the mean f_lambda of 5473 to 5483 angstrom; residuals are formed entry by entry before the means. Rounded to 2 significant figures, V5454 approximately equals 0.41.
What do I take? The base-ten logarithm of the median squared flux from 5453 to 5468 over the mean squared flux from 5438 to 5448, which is -0.032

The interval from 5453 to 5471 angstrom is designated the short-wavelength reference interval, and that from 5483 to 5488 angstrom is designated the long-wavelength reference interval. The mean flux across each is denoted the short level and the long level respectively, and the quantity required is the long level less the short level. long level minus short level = 0.17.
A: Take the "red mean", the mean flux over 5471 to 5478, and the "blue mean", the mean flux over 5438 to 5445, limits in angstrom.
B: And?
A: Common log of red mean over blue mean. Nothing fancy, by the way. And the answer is -0.022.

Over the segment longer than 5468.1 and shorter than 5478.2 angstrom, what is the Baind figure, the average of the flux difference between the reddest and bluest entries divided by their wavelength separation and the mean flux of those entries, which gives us 1.92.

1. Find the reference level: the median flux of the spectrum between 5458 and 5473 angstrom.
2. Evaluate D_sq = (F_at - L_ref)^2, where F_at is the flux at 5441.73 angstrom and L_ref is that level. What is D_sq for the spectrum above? 0.013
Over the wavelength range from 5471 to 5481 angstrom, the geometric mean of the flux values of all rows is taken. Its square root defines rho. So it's 1.96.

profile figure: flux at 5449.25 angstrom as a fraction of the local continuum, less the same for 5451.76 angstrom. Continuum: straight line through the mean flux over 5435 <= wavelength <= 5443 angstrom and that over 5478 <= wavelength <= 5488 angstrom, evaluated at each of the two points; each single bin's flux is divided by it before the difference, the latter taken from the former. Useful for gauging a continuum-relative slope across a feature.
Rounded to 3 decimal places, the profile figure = 0.027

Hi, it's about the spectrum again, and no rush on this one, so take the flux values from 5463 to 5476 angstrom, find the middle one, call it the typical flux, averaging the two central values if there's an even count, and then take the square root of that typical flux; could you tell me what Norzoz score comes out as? 1.98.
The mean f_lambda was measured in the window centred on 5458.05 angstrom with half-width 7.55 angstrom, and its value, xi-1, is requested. 3.84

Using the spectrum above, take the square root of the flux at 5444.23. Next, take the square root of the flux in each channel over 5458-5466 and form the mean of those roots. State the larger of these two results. 2.01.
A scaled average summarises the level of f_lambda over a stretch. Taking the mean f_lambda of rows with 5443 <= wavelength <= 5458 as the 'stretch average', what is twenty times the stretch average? 77.6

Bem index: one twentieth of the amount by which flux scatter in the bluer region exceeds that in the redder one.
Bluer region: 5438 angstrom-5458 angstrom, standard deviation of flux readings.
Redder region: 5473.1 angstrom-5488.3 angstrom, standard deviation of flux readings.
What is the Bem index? 0.0011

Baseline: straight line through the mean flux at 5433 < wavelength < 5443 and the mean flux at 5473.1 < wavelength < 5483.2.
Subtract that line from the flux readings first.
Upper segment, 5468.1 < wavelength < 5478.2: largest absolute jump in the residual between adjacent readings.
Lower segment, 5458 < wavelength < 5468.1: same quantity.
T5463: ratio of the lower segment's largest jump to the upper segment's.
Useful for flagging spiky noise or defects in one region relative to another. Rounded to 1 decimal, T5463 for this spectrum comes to 1.6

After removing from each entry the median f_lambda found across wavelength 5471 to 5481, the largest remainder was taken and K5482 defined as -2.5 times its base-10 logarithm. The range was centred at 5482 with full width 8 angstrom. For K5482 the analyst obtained 1.75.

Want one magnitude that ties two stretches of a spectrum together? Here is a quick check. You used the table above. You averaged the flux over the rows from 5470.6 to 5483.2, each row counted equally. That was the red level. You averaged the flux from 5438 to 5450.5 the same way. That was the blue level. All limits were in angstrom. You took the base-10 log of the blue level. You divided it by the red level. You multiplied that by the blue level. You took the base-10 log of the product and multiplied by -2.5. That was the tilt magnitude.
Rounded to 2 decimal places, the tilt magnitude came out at 0.51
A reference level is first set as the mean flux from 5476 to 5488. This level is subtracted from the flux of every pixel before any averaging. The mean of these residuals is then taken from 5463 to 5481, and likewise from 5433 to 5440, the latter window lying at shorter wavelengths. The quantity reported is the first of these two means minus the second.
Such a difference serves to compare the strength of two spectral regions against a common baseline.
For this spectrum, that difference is -0.13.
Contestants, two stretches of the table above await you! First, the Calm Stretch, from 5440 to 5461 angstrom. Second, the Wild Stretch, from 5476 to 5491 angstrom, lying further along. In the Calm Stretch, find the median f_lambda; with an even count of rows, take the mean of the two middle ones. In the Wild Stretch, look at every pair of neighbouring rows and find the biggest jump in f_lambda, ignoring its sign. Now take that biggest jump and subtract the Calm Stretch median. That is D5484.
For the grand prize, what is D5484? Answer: -3.77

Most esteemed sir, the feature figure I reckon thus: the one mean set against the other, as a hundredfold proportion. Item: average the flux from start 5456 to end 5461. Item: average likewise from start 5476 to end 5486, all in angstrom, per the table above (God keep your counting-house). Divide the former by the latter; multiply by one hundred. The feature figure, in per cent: 97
